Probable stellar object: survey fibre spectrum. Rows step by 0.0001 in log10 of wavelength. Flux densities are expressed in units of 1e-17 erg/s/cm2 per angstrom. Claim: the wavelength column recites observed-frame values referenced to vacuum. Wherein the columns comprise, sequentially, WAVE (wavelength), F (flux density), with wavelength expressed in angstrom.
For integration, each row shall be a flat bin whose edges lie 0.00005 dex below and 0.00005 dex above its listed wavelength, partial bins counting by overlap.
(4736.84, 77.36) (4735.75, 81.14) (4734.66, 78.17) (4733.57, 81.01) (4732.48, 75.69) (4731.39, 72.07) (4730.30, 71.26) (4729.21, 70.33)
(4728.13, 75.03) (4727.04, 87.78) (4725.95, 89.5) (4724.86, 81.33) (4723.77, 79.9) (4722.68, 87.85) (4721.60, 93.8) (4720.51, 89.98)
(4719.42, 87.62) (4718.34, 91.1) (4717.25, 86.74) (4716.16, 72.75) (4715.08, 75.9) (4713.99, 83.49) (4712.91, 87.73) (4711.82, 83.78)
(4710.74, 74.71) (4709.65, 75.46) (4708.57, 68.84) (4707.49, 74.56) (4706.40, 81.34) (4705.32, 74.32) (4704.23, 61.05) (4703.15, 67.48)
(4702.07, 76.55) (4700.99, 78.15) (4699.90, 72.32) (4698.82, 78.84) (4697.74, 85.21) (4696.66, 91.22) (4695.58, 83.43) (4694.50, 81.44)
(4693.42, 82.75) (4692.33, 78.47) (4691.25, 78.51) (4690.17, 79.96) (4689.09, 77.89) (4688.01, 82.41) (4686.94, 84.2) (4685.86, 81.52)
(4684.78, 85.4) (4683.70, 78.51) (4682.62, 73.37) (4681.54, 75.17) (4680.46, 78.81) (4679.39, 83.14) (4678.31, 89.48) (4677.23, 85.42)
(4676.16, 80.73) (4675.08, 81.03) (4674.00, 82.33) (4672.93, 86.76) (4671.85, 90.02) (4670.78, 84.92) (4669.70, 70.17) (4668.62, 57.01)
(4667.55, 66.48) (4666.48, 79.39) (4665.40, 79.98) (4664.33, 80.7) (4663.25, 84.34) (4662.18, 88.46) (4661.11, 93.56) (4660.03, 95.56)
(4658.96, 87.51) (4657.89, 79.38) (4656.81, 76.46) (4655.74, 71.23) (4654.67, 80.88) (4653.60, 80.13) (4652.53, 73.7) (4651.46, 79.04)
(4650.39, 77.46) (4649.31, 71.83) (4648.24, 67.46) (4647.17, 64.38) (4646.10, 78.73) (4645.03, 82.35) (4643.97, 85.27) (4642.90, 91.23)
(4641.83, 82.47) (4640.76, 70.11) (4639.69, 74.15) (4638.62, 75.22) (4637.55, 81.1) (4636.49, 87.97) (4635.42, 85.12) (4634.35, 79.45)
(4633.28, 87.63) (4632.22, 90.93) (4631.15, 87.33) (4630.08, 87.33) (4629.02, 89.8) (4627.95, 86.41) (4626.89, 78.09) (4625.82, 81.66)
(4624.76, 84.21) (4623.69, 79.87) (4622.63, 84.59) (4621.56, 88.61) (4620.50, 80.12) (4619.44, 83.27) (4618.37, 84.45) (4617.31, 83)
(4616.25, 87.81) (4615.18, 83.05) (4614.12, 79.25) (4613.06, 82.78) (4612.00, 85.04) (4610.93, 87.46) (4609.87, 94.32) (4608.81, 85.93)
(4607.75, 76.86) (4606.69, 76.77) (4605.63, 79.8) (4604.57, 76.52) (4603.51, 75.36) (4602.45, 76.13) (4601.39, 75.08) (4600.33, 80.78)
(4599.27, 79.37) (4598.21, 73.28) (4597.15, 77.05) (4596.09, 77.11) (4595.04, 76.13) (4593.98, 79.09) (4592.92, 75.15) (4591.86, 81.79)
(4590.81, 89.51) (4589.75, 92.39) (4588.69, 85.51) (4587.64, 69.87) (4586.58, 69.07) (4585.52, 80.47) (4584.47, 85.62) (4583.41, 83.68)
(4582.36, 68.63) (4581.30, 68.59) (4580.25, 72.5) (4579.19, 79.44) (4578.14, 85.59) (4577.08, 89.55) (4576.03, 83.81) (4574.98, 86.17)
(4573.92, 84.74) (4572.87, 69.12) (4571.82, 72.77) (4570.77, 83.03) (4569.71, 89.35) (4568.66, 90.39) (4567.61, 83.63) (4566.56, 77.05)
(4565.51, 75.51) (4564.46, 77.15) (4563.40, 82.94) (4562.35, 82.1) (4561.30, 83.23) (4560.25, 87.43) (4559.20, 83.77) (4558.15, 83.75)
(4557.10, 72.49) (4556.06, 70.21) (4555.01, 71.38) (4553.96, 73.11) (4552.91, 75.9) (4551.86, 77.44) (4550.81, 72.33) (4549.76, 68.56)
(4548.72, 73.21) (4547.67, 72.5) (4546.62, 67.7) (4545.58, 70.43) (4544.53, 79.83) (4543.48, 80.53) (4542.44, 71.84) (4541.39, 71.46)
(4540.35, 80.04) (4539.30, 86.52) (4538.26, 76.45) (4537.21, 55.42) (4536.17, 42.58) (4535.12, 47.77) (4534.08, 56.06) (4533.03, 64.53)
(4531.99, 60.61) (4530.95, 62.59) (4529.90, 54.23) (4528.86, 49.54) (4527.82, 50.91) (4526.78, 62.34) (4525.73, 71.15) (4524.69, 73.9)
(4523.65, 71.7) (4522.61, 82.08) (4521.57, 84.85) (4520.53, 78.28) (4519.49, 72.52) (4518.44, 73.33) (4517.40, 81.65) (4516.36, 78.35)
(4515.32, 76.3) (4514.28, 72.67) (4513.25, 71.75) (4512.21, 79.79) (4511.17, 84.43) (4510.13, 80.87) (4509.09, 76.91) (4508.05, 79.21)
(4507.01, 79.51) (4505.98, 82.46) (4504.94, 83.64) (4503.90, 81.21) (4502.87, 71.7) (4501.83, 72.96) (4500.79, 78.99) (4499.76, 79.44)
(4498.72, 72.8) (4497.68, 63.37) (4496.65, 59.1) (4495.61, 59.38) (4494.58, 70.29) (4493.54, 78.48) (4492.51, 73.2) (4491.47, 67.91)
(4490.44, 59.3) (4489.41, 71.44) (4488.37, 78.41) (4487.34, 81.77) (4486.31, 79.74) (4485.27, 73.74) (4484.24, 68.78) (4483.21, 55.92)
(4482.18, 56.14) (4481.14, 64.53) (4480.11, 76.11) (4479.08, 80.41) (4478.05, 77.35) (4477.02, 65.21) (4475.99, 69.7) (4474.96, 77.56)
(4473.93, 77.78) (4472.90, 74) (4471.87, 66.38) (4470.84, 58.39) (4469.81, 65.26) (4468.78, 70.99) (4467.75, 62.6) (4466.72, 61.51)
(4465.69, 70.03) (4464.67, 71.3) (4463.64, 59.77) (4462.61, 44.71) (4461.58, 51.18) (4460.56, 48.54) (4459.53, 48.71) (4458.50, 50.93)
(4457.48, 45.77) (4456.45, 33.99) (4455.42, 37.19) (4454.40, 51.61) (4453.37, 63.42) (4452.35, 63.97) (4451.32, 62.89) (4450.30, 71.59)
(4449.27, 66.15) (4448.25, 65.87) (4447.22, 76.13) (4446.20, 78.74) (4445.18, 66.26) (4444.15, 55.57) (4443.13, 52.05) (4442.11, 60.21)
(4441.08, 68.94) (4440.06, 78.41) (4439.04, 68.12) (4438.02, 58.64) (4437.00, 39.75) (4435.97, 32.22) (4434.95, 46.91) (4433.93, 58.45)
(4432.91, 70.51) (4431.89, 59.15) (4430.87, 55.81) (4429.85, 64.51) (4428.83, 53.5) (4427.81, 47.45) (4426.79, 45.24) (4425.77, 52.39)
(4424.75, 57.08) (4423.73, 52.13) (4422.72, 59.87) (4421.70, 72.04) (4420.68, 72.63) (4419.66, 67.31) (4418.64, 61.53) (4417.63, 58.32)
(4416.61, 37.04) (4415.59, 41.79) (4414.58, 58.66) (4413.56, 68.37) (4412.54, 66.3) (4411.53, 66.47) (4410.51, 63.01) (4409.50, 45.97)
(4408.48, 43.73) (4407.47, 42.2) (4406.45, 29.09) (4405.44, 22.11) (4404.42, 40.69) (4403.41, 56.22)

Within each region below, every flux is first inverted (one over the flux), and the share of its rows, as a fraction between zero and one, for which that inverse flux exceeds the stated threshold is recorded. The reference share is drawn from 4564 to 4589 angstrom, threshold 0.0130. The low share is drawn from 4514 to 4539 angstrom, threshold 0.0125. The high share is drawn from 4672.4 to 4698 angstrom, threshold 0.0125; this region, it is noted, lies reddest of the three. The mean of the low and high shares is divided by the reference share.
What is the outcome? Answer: 1.8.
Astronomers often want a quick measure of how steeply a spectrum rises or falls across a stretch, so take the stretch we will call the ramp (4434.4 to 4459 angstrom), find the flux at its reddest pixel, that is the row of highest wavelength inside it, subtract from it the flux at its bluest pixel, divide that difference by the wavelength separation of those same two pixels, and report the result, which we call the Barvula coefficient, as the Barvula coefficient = 0.17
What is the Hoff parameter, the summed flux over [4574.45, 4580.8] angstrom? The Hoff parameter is 497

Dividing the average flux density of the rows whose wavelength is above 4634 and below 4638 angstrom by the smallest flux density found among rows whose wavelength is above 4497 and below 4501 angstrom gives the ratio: 1.32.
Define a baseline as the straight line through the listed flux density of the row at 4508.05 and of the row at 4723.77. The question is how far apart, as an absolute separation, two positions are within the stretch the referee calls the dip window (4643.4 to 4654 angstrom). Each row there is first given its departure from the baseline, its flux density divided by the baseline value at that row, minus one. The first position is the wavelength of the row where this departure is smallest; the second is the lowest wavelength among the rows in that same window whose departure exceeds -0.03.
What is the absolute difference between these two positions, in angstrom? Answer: 3.2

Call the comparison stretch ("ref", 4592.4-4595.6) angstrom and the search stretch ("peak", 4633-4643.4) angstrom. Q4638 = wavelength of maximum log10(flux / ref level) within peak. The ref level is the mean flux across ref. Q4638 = 4642.90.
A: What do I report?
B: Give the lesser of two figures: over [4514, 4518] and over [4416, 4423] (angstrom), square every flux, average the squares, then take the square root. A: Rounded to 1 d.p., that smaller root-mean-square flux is 62.3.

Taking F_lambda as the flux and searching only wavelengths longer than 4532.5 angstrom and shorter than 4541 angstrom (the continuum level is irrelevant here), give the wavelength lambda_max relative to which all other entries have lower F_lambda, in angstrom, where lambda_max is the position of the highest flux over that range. 4539.30 angstrom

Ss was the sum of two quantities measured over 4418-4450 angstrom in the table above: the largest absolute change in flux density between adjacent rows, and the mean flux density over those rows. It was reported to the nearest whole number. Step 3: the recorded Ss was 79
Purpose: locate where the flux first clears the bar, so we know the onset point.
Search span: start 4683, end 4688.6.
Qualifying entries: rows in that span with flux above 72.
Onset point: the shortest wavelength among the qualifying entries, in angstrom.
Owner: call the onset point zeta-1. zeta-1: 4683.70 angstrom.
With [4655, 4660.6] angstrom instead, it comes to 4656.81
